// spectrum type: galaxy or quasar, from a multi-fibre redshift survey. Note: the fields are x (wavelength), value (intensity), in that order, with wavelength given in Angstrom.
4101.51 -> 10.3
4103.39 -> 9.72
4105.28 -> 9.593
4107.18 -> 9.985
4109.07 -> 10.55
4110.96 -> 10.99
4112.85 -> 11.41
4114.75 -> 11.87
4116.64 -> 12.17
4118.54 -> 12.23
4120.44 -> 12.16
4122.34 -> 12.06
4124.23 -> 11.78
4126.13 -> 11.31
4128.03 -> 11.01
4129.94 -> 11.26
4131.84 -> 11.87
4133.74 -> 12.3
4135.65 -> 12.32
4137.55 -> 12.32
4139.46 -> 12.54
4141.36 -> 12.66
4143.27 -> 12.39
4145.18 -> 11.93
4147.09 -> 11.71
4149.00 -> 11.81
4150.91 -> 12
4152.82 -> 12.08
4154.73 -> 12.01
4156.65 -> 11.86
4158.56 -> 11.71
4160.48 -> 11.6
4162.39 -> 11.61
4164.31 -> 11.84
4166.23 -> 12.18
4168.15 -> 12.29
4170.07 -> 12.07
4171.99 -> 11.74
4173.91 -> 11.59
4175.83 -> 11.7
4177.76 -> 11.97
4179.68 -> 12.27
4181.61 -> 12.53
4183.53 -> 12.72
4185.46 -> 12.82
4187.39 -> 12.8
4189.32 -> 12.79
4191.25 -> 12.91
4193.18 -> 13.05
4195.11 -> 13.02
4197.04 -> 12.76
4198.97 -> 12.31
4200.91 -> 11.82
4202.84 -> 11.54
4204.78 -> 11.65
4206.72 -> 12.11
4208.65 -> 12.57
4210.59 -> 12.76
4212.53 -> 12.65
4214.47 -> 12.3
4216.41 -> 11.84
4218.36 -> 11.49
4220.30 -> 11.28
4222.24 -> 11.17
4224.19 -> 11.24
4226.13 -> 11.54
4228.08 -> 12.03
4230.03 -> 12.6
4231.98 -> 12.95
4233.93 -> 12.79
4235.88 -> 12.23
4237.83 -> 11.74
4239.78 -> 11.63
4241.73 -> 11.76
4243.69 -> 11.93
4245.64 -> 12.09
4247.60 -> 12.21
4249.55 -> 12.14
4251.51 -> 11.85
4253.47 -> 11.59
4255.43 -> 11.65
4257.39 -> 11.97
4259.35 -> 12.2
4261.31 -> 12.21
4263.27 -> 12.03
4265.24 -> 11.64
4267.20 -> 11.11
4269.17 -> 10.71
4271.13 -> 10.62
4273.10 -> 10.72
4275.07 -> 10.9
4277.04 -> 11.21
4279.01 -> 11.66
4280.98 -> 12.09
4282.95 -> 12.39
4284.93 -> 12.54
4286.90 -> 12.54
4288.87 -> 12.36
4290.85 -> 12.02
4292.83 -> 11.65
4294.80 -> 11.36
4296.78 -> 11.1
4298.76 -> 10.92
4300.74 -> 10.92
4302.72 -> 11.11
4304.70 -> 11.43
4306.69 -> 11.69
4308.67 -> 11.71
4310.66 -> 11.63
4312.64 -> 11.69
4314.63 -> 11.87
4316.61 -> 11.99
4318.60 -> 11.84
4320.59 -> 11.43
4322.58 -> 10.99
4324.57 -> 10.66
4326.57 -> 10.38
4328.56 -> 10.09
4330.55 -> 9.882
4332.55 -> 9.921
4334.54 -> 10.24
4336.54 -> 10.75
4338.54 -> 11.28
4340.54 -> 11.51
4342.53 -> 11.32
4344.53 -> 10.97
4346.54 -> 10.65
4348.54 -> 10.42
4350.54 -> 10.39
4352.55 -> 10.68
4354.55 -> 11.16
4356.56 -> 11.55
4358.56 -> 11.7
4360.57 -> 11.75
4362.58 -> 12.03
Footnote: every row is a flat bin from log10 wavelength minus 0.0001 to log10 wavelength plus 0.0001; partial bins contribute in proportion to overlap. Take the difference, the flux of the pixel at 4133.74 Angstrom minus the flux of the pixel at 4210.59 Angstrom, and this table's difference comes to -0.5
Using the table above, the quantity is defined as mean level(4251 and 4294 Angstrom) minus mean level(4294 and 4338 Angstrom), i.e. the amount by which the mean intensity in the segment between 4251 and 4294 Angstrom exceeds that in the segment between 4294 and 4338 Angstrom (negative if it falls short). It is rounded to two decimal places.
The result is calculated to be 0.64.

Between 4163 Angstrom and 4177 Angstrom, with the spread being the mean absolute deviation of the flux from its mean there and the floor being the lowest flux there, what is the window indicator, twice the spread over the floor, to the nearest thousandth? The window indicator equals 0.039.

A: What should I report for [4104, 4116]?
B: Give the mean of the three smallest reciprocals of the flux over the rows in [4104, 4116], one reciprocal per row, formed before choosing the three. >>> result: 0.088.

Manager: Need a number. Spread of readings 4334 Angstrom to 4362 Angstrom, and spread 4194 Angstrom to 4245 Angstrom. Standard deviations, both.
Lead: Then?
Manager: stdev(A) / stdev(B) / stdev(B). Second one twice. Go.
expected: 1.6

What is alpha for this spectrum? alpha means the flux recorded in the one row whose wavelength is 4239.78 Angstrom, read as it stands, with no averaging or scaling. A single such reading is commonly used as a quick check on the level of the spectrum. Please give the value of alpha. 11.63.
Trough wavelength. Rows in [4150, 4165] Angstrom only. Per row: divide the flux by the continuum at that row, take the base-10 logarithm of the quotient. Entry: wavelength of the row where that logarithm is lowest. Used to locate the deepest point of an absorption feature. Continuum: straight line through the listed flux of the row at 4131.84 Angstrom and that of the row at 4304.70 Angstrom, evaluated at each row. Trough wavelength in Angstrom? 4160.48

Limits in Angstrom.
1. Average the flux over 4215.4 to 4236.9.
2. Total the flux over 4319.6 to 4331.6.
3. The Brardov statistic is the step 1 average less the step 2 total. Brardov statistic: -52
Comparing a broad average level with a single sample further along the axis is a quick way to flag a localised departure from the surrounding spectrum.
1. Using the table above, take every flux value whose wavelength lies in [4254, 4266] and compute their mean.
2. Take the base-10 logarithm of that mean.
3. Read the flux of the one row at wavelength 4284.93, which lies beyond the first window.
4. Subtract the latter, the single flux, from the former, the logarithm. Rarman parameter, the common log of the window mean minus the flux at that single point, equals -11.5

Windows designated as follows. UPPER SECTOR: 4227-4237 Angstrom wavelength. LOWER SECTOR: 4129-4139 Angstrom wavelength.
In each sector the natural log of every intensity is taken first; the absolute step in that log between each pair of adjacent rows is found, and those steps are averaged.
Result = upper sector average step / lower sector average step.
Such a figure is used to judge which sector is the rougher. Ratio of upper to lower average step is 1.5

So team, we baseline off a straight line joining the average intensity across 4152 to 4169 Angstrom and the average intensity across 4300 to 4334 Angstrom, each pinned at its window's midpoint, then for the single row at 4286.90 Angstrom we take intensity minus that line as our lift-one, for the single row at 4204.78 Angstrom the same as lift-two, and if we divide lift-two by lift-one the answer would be 0.0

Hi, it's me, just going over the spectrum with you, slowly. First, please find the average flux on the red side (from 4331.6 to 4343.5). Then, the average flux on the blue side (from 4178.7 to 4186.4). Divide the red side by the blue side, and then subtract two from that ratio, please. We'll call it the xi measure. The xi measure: -1.14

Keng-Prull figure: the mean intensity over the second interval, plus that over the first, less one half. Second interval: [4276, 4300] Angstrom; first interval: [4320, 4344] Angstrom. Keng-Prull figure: 22.0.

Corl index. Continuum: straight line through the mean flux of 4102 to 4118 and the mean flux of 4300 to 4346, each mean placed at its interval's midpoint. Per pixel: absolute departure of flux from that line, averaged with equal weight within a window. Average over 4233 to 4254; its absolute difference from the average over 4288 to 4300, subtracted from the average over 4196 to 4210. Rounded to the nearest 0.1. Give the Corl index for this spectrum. 0.7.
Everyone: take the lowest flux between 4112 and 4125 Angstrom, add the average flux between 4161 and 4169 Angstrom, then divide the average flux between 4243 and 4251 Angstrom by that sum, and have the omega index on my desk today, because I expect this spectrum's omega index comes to 0.517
